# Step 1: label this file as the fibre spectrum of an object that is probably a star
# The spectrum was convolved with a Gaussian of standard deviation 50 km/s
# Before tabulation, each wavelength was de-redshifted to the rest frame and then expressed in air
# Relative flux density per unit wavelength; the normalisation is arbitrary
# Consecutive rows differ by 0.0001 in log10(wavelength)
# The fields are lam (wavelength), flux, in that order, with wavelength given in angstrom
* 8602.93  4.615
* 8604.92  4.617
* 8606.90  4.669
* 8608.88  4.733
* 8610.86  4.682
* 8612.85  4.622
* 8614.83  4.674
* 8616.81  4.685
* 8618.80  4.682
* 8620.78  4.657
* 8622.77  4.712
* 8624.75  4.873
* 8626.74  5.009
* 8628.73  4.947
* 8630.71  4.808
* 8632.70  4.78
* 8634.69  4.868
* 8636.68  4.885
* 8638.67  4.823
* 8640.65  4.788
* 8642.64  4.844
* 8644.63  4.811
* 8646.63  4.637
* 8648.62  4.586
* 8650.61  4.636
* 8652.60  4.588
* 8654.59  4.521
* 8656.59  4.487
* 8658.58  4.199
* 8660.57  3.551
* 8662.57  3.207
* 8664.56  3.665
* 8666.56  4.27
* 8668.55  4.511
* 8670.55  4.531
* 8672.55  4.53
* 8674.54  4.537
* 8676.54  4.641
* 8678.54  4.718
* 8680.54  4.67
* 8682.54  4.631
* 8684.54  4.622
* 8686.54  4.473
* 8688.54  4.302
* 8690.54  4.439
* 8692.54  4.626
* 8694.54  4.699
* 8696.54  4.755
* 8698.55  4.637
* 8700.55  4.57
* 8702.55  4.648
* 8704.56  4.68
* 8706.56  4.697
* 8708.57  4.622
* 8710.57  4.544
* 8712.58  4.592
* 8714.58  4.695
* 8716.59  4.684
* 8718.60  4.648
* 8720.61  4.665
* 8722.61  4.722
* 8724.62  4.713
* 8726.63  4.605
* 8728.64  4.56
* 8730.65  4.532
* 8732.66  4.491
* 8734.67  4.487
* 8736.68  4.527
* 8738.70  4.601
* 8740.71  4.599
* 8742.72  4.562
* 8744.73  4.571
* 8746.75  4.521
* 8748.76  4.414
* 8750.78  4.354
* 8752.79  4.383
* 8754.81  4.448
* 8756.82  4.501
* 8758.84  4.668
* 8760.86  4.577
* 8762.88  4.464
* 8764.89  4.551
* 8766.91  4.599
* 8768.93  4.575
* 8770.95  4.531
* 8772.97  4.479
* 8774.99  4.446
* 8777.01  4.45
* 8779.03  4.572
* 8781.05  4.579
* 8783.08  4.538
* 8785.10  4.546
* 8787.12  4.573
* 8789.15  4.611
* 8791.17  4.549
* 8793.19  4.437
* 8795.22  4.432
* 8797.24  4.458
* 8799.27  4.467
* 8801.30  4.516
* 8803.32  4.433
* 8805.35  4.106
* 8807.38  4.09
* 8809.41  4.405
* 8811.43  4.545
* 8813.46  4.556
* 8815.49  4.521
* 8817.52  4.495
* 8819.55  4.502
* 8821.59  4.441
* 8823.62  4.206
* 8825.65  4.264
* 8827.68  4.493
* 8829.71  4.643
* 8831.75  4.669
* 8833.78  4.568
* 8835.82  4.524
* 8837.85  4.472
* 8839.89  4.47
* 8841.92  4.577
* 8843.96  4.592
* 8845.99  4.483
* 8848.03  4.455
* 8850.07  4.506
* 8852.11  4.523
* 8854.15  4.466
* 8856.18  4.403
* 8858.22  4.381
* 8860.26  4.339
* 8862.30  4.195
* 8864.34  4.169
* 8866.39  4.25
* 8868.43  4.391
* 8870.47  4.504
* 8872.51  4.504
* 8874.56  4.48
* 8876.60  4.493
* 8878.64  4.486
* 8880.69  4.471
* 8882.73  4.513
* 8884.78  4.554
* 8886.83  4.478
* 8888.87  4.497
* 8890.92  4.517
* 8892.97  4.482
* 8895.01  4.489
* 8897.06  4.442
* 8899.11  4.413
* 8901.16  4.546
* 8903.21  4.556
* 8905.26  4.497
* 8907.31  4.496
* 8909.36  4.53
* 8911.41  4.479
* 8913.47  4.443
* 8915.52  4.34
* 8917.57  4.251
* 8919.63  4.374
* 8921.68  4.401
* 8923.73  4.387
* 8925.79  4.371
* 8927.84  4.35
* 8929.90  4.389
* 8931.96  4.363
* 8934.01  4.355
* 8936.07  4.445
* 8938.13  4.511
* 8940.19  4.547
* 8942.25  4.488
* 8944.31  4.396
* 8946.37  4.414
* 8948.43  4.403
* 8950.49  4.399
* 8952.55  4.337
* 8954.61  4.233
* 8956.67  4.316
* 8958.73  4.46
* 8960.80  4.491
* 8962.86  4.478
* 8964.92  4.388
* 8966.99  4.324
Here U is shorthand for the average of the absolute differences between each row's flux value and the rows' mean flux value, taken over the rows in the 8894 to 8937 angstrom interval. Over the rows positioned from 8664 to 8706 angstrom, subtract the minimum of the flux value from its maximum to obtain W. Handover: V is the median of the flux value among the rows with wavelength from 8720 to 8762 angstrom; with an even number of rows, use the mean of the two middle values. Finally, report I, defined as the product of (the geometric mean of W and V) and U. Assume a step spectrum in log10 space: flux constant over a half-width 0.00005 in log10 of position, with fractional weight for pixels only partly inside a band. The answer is 0.144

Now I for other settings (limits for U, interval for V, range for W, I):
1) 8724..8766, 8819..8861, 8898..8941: 0.079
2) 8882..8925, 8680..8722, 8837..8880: 0.085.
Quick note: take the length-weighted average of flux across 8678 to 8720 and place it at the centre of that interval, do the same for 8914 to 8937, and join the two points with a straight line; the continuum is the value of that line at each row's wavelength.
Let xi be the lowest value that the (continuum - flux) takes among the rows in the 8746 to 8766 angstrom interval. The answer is -0.12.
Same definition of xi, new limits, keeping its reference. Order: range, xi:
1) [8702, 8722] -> -0.10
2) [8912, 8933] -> -0.06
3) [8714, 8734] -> -0.13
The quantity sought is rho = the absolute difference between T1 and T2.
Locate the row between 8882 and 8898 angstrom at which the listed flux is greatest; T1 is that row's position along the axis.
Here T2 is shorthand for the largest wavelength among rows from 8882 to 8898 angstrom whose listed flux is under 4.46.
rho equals 12.3 angstrom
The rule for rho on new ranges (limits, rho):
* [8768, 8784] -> 4.0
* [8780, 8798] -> 8.1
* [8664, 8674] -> 4.0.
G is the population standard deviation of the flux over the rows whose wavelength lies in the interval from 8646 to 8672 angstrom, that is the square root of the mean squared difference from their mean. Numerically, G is 0.46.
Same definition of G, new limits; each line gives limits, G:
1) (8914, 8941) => 0.07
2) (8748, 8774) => 0.09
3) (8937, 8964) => 0.08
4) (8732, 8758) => 0.08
